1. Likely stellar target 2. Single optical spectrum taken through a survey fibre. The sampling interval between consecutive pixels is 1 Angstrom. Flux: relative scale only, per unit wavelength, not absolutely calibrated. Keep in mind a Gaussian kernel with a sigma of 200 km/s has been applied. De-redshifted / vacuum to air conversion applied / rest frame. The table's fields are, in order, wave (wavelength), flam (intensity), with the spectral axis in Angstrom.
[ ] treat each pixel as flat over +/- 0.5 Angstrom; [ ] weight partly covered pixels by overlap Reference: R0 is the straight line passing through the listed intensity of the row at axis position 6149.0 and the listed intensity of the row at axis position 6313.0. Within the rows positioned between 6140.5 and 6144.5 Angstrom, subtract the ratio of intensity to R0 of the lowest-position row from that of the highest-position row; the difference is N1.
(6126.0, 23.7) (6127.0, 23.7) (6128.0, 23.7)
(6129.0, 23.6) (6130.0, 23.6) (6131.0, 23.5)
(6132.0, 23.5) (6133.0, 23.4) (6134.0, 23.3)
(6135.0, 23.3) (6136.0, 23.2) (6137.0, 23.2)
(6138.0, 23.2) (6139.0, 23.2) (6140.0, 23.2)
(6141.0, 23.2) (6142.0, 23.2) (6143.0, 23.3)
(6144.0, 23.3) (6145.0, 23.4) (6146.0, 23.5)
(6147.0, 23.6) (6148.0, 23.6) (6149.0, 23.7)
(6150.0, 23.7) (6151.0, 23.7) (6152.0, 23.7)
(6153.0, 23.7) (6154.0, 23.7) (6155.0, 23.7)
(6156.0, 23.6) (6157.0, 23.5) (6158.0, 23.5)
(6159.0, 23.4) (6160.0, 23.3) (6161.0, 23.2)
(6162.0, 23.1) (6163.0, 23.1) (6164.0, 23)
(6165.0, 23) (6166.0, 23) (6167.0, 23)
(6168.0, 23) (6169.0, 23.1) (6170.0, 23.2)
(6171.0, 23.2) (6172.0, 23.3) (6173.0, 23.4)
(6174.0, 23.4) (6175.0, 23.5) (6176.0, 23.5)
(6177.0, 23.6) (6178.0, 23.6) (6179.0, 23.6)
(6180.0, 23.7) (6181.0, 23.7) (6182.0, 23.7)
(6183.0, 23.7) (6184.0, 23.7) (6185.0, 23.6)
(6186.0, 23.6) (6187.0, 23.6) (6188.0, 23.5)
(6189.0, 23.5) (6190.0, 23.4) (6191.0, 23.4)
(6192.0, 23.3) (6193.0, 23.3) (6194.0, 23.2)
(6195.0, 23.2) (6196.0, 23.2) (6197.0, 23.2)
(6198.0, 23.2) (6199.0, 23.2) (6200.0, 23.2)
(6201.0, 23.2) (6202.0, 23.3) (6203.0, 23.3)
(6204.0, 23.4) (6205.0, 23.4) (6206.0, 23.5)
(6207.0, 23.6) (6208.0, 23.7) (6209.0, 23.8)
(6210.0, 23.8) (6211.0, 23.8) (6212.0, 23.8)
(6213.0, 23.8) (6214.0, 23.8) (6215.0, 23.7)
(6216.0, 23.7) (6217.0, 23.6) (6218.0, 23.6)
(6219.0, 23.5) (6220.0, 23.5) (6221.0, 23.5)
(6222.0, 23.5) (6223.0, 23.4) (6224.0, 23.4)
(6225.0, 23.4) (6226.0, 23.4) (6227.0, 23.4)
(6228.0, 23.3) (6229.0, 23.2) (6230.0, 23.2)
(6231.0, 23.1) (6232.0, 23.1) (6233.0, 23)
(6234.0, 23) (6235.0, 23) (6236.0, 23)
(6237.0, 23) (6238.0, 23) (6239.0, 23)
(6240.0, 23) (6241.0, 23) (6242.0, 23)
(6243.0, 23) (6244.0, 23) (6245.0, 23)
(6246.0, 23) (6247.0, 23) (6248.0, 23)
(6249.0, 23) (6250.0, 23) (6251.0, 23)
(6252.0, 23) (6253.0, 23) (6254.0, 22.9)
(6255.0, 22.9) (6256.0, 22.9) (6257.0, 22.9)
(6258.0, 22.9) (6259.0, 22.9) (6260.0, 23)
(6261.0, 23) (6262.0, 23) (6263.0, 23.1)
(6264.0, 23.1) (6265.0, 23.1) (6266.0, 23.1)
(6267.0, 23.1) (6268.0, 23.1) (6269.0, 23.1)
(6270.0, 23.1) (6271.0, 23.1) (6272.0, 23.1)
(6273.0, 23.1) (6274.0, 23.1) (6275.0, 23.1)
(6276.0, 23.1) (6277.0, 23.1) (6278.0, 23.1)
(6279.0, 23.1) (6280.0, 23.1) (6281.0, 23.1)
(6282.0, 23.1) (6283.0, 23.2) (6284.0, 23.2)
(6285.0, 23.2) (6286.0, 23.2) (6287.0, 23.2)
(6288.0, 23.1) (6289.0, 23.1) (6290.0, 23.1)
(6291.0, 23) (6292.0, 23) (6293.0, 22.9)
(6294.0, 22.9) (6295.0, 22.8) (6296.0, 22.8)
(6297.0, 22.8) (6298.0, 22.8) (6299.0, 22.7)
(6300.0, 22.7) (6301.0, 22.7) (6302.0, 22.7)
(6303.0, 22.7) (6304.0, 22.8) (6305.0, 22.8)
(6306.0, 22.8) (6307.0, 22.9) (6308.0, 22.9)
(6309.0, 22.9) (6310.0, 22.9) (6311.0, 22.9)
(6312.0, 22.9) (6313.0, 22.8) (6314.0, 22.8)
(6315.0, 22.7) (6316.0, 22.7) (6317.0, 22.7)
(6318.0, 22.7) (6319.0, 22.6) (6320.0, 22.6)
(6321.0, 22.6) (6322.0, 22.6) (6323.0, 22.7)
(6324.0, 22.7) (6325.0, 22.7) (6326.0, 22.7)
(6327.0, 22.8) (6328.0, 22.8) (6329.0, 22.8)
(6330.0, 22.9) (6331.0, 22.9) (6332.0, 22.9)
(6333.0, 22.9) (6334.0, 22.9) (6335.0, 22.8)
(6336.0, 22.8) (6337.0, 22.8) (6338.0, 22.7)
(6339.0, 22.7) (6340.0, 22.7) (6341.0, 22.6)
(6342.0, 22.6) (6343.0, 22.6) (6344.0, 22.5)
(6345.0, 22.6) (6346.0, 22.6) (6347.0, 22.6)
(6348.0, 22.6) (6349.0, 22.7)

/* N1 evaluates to 0.005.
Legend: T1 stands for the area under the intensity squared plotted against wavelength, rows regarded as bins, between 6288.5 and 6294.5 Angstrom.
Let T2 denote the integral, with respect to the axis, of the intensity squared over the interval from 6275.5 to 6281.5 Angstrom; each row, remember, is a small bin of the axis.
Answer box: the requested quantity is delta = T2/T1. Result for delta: 1.009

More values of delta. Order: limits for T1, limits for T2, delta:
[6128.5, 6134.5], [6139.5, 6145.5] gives 0.982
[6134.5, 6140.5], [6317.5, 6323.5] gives 0.950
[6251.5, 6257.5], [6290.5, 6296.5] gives 0.997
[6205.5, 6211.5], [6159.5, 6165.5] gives 0.951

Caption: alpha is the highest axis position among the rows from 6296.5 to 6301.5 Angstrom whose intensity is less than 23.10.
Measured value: 6301.0 Angstrom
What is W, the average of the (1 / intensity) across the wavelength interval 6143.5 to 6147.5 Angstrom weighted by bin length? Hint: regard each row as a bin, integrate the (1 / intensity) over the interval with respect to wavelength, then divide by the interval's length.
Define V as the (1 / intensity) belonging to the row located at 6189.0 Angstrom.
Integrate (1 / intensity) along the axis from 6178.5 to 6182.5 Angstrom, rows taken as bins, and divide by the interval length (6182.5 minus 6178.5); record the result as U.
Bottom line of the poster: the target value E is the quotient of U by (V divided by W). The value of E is 0.0423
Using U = 0.0422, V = 0.0426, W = 0.0426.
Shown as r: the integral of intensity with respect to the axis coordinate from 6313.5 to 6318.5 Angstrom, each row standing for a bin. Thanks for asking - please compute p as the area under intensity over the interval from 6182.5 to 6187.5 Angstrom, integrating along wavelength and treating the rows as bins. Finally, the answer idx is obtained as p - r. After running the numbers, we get 4.6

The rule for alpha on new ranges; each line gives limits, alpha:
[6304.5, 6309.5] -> 6309.0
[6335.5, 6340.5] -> 6340.0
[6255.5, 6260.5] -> 6260.0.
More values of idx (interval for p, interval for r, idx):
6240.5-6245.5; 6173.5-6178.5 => -2.6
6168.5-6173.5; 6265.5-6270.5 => 0.7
